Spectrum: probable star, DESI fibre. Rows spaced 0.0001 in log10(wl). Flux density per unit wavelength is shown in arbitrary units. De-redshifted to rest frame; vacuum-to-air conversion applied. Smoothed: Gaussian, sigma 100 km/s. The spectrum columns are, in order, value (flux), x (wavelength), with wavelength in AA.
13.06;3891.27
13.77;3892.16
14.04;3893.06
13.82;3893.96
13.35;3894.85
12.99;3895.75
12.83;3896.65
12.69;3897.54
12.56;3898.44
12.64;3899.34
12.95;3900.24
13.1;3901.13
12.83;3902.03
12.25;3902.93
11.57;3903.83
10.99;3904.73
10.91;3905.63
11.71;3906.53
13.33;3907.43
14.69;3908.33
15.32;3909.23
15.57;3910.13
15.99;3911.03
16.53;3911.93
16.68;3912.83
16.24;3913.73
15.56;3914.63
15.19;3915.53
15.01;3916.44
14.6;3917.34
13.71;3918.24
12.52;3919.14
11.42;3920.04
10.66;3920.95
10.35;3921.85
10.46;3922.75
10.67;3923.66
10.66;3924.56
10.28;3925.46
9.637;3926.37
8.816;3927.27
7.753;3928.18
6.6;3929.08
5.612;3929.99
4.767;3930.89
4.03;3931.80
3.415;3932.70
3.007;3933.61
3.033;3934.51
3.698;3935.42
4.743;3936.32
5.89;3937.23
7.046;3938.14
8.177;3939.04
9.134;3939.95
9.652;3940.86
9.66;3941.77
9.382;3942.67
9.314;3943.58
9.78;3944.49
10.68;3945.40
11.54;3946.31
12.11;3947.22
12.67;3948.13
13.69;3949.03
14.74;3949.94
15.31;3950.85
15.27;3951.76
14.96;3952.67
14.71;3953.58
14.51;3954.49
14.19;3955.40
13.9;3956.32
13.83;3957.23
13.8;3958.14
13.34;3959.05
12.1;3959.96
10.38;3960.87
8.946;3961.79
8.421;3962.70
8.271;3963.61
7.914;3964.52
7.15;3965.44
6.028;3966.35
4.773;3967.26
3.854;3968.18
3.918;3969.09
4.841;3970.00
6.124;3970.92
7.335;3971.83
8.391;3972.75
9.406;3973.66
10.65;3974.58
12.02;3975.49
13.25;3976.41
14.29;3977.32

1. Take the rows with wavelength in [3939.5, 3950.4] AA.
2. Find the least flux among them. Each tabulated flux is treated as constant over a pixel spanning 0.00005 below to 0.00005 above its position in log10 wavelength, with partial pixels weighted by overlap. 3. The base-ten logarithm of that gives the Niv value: 0.96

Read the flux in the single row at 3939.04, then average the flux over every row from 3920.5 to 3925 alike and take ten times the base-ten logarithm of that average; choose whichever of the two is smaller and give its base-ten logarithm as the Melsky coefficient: 0.91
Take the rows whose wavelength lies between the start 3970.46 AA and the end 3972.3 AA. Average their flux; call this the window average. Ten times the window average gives 67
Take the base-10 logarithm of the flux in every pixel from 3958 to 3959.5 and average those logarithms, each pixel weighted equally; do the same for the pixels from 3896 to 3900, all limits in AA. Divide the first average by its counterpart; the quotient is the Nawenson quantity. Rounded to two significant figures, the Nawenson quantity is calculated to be 1.0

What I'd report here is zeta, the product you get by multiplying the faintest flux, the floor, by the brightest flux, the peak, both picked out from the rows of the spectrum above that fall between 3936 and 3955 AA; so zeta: 73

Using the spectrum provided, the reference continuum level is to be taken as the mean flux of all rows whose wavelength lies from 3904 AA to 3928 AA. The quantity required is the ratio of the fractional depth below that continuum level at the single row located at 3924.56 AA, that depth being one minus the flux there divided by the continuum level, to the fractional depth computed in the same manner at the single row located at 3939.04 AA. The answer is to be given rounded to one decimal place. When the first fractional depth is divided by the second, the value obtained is 0.5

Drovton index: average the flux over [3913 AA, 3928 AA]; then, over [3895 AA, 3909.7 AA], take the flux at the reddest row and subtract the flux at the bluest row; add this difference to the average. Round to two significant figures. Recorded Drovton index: 15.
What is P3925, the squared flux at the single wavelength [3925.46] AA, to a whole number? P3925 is 106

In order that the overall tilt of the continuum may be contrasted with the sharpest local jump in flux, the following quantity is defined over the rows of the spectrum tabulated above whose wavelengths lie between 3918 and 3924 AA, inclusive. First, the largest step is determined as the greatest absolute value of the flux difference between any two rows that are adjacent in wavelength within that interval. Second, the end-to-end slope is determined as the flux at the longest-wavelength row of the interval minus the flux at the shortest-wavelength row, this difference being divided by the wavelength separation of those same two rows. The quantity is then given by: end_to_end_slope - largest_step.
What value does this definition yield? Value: -1.8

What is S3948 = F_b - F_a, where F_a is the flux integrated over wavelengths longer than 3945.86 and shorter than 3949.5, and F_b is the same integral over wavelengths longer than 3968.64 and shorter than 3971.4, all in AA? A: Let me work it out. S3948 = -32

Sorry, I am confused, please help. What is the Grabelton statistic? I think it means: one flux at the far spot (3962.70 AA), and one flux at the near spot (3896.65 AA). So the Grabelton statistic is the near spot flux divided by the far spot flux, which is 1.52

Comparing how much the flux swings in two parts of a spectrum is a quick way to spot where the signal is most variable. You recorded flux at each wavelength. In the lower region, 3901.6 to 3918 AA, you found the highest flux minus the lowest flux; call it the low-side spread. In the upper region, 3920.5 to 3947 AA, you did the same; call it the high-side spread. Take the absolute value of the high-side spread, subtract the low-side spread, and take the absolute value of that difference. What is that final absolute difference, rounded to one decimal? 2.8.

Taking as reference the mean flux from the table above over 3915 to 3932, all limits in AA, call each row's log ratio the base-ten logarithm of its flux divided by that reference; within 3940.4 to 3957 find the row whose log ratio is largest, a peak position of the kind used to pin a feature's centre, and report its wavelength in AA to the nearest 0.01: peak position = 3950.85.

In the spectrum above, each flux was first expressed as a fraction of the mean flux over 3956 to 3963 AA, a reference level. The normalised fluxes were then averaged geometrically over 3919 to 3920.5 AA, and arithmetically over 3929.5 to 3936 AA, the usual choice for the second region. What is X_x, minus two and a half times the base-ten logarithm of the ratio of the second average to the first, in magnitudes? 1.2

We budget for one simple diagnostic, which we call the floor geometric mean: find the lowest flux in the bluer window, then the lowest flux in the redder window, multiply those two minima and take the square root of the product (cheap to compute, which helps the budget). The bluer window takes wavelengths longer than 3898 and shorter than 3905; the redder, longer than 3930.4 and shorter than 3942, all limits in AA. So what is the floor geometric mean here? 5.7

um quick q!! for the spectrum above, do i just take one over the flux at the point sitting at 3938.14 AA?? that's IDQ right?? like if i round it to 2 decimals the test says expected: 0.14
